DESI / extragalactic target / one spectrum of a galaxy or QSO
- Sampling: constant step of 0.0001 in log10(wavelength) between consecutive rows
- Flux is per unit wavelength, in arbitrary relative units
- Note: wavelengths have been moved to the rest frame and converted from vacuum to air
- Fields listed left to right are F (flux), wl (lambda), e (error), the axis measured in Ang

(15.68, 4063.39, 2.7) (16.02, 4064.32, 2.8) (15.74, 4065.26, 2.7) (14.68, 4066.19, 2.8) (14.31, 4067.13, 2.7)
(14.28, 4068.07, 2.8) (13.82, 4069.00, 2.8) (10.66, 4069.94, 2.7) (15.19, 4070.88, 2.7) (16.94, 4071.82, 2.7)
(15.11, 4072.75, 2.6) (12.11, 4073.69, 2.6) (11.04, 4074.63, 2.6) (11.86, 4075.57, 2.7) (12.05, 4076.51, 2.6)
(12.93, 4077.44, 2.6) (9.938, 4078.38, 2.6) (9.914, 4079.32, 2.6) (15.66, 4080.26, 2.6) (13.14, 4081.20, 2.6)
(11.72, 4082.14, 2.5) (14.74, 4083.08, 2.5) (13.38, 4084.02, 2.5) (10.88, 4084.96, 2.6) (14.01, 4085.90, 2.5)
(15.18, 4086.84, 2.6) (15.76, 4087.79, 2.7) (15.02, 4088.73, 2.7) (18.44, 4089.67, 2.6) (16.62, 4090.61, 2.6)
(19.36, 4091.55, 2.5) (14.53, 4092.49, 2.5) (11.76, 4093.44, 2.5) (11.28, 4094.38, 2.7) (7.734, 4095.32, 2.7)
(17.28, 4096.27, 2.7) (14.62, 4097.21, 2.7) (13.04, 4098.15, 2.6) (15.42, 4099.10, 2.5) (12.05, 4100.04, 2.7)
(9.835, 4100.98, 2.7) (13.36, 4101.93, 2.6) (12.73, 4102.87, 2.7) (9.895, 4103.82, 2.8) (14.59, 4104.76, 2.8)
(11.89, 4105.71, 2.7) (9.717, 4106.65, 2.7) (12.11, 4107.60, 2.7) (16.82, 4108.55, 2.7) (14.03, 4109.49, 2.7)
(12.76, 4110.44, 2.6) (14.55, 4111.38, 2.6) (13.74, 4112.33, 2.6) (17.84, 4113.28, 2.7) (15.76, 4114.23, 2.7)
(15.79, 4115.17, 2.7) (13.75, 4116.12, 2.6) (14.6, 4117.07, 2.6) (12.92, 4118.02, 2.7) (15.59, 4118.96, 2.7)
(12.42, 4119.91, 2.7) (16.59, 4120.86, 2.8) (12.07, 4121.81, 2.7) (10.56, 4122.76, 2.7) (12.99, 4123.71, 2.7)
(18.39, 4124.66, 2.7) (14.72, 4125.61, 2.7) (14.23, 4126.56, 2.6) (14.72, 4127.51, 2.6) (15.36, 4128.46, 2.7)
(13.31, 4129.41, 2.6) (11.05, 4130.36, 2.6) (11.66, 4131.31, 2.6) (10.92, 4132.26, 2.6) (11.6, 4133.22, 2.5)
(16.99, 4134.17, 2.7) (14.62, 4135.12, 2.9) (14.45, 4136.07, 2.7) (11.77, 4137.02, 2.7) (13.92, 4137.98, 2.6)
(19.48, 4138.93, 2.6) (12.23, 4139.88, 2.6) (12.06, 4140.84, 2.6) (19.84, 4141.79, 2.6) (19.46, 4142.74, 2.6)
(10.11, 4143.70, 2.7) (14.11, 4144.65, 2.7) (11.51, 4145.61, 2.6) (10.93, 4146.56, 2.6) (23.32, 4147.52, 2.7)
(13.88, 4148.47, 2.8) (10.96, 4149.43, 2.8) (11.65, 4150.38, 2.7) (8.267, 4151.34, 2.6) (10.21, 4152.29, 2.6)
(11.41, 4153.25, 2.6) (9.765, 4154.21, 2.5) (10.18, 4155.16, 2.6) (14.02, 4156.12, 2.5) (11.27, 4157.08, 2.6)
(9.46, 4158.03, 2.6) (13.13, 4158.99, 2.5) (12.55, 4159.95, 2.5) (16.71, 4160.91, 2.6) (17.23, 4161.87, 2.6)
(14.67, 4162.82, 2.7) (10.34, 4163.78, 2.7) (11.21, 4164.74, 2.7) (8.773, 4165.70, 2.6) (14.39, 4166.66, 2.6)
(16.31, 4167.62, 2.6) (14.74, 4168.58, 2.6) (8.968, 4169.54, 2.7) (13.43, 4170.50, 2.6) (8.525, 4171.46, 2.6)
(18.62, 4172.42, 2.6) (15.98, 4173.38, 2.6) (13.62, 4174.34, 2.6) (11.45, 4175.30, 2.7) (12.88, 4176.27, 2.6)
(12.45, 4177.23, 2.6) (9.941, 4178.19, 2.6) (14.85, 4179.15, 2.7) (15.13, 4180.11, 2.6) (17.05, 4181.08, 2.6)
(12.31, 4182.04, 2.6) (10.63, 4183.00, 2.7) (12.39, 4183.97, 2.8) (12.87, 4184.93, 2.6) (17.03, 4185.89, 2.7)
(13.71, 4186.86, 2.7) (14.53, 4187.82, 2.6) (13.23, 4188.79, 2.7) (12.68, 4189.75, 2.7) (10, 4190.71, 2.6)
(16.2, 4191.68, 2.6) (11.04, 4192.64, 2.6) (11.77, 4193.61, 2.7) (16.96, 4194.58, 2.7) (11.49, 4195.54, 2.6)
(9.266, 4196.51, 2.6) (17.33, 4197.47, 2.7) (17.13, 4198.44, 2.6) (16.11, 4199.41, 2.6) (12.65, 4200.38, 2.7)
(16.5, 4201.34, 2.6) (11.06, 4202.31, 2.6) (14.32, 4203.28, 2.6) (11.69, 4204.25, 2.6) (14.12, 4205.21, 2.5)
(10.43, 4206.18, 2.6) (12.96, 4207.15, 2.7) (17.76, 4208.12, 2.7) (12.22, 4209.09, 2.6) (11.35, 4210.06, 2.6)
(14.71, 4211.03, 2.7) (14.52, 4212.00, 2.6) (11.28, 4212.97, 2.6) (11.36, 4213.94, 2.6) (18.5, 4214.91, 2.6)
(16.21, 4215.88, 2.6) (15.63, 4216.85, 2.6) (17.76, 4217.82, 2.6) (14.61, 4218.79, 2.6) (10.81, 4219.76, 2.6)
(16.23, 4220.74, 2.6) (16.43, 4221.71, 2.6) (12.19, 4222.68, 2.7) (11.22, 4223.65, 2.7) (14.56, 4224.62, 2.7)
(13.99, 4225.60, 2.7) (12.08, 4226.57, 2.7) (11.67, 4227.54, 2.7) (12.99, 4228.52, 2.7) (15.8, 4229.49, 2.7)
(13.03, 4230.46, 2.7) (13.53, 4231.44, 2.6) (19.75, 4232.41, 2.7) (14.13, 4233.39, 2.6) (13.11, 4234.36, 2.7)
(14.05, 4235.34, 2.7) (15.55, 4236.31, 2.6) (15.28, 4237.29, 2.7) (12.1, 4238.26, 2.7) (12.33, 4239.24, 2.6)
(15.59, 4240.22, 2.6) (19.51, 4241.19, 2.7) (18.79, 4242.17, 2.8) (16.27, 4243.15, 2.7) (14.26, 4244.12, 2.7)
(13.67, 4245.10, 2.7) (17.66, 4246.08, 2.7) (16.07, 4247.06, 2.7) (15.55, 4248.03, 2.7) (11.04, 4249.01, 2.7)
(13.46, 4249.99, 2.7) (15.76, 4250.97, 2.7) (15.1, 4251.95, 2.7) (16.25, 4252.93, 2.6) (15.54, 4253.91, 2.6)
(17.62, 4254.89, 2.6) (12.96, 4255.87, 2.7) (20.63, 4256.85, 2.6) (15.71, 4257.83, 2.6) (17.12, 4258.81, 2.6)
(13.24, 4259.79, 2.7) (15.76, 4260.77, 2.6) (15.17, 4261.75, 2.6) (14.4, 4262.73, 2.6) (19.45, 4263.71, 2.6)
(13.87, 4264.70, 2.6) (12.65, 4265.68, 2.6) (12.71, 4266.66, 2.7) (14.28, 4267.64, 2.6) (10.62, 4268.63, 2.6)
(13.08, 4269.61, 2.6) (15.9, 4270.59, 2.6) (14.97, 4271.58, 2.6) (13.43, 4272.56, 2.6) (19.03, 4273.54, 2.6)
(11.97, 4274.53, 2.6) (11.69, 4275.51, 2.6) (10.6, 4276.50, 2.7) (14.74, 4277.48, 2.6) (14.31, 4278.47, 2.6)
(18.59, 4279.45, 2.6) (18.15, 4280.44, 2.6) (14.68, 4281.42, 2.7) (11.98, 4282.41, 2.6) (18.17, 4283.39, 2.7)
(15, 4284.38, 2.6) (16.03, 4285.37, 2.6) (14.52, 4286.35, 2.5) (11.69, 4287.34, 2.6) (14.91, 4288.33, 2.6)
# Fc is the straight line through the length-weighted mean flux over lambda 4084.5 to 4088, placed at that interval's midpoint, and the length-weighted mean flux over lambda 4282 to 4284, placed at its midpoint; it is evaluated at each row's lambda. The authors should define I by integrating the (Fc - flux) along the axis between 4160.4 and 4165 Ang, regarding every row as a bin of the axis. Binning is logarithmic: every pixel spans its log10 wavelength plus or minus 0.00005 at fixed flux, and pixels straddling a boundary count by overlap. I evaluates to 1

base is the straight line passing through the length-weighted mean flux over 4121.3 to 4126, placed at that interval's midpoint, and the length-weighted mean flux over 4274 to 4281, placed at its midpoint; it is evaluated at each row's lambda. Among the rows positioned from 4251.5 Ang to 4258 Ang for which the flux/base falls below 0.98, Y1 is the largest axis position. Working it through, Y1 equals 4255.87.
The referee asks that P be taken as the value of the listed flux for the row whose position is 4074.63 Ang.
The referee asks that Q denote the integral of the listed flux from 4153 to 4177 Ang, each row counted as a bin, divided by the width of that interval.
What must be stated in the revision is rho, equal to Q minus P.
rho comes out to 1.8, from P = 11.04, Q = 12.8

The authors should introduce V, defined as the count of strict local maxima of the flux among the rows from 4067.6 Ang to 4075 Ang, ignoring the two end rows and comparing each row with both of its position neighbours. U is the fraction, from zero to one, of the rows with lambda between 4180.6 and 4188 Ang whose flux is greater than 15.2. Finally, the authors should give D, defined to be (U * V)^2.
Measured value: 0.06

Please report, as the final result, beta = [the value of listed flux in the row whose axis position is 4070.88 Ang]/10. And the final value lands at 1.5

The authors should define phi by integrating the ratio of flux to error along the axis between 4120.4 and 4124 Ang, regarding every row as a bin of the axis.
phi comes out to 17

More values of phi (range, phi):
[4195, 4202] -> 38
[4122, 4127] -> 26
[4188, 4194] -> 29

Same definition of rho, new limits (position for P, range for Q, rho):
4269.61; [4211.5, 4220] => 1.6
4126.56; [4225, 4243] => 0.4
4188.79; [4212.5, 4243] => 1.3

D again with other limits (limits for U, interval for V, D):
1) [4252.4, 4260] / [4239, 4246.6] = 0.56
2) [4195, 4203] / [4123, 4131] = 1.00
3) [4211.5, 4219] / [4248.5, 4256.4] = 2.25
